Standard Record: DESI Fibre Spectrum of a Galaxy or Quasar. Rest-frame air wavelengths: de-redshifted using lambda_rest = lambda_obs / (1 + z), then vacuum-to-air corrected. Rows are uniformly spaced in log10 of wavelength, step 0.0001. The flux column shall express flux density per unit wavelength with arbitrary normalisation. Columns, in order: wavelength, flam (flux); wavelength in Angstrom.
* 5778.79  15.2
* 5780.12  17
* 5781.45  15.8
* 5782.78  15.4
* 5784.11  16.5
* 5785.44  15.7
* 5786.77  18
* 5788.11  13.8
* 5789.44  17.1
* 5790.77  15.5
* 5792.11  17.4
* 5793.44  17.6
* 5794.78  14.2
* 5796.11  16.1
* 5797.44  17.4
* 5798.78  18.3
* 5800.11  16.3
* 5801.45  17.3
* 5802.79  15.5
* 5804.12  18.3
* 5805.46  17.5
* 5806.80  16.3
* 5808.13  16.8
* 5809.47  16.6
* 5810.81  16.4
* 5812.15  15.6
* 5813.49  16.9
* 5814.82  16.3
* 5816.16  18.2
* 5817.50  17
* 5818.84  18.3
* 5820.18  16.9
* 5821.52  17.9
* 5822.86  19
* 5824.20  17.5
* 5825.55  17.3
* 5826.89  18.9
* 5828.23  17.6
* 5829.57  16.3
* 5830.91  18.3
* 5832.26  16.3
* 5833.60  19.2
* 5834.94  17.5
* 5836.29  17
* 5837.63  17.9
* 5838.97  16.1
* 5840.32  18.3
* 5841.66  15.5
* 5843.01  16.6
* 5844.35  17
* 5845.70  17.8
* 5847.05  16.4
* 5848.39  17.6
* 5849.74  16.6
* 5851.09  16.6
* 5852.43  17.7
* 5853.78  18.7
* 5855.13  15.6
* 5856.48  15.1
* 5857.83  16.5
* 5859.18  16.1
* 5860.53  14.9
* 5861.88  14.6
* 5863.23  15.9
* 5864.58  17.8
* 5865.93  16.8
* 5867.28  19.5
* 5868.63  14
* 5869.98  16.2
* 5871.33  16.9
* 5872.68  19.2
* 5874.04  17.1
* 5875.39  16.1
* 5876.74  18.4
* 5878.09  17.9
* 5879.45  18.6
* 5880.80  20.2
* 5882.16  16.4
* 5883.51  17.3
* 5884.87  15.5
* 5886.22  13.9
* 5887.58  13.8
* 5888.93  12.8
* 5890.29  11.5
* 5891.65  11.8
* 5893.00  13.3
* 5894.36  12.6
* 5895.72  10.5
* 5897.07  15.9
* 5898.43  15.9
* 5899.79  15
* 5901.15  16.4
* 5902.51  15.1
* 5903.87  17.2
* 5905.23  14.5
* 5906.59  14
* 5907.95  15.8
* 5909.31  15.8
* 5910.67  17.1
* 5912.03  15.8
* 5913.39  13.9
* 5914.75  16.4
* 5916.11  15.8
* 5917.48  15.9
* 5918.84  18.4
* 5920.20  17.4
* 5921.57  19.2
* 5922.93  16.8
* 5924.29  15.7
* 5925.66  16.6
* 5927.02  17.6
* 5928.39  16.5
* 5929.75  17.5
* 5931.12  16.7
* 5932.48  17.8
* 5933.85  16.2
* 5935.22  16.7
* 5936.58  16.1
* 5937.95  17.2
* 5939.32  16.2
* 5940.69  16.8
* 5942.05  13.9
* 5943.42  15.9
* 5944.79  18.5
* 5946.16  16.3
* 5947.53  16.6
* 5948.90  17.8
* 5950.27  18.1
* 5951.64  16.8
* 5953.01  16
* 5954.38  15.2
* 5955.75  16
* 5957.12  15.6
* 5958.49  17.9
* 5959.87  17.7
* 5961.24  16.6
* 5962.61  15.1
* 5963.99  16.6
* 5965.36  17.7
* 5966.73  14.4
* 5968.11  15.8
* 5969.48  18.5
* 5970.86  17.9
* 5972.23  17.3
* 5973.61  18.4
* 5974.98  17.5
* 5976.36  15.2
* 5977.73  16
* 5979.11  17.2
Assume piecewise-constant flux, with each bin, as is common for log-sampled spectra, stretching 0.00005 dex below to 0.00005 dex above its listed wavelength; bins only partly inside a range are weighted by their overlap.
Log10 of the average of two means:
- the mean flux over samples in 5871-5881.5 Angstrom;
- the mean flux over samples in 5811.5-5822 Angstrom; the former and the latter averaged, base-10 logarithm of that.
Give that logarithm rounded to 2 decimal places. 1.25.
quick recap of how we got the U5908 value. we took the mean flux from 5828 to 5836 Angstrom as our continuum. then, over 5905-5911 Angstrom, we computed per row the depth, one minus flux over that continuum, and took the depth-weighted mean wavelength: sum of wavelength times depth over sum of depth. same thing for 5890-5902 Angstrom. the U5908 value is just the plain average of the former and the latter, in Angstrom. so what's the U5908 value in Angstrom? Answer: 5900.6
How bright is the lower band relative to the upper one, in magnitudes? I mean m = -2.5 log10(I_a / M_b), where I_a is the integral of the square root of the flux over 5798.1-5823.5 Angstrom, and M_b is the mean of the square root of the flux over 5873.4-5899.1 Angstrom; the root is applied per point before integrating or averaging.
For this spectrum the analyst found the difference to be -3.58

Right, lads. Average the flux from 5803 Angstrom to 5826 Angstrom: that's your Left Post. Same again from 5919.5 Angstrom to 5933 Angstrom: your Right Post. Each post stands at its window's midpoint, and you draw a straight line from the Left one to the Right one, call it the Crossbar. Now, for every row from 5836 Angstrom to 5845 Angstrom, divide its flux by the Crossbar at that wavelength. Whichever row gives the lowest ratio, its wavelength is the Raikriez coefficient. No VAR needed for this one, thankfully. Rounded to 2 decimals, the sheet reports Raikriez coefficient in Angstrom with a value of 5841.66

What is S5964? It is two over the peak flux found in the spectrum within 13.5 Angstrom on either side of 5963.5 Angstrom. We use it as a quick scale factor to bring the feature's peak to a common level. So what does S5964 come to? 0.108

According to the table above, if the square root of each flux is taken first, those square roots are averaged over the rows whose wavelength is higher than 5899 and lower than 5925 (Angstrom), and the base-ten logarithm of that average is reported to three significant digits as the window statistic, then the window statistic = 0.603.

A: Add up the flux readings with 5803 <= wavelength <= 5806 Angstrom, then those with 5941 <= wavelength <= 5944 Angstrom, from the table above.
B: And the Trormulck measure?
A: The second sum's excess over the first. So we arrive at -6.0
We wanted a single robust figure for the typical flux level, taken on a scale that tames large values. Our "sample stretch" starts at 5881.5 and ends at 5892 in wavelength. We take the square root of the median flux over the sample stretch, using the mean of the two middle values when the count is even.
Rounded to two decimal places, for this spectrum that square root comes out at 3.72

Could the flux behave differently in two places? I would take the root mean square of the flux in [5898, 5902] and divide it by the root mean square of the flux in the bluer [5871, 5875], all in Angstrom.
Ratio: 0.89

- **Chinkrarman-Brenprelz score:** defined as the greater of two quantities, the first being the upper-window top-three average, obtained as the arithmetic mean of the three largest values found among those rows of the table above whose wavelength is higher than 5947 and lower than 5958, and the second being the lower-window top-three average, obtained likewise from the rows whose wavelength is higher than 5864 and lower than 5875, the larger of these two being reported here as 18.8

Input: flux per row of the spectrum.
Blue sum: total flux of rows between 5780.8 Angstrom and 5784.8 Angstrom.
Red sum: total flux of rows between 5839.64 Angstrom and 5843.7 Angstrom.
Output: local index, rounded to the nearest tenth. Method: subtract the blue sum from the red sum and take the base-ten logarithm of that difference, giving 0.4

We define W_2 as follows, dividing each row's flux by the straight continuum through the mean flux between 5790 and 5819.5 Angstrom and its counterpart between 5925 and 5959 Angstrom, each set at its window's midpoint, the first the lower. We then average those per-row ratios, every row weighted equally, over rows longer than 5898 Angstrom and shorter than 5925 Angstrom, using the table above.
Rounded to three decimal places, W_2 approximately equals 0.965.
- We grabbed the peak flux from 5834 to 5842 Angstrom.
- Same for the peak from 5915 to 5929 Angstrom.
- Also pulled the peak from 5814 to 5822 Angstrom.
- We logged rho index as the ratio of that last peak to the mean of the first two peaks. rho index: 0.976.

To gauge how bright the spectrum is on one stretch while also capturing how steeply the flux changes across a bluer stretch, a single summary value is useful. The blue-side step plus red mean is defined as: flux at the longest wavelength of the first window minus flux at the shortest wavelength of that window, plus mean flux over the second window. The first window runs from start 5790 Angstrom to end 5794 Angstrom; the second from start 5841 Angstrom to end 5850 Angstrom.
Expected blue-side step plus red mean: 18.9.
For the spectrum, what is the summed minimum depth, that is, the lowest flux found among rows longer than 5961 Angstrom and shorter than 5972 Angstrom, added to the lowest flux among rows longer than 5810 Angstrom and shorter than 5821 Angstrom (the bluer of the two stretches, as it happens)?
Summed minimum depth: 30.0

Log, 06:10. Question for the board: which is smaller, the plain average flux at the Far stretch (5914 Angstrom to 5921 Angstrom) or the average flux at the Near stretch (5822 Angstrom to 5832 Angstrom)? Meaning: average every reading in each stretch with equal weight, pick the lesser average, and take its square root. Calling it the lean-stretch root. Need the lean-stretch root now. 4.10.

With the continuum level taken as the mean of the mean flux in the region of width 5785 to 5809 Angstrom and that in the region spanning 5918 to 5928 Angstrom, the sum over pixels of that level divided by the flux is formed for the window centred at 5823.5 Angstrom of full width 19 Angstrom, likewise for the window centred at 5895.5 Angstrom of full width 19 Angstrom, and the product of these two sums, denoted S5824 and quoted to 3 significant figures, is 236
